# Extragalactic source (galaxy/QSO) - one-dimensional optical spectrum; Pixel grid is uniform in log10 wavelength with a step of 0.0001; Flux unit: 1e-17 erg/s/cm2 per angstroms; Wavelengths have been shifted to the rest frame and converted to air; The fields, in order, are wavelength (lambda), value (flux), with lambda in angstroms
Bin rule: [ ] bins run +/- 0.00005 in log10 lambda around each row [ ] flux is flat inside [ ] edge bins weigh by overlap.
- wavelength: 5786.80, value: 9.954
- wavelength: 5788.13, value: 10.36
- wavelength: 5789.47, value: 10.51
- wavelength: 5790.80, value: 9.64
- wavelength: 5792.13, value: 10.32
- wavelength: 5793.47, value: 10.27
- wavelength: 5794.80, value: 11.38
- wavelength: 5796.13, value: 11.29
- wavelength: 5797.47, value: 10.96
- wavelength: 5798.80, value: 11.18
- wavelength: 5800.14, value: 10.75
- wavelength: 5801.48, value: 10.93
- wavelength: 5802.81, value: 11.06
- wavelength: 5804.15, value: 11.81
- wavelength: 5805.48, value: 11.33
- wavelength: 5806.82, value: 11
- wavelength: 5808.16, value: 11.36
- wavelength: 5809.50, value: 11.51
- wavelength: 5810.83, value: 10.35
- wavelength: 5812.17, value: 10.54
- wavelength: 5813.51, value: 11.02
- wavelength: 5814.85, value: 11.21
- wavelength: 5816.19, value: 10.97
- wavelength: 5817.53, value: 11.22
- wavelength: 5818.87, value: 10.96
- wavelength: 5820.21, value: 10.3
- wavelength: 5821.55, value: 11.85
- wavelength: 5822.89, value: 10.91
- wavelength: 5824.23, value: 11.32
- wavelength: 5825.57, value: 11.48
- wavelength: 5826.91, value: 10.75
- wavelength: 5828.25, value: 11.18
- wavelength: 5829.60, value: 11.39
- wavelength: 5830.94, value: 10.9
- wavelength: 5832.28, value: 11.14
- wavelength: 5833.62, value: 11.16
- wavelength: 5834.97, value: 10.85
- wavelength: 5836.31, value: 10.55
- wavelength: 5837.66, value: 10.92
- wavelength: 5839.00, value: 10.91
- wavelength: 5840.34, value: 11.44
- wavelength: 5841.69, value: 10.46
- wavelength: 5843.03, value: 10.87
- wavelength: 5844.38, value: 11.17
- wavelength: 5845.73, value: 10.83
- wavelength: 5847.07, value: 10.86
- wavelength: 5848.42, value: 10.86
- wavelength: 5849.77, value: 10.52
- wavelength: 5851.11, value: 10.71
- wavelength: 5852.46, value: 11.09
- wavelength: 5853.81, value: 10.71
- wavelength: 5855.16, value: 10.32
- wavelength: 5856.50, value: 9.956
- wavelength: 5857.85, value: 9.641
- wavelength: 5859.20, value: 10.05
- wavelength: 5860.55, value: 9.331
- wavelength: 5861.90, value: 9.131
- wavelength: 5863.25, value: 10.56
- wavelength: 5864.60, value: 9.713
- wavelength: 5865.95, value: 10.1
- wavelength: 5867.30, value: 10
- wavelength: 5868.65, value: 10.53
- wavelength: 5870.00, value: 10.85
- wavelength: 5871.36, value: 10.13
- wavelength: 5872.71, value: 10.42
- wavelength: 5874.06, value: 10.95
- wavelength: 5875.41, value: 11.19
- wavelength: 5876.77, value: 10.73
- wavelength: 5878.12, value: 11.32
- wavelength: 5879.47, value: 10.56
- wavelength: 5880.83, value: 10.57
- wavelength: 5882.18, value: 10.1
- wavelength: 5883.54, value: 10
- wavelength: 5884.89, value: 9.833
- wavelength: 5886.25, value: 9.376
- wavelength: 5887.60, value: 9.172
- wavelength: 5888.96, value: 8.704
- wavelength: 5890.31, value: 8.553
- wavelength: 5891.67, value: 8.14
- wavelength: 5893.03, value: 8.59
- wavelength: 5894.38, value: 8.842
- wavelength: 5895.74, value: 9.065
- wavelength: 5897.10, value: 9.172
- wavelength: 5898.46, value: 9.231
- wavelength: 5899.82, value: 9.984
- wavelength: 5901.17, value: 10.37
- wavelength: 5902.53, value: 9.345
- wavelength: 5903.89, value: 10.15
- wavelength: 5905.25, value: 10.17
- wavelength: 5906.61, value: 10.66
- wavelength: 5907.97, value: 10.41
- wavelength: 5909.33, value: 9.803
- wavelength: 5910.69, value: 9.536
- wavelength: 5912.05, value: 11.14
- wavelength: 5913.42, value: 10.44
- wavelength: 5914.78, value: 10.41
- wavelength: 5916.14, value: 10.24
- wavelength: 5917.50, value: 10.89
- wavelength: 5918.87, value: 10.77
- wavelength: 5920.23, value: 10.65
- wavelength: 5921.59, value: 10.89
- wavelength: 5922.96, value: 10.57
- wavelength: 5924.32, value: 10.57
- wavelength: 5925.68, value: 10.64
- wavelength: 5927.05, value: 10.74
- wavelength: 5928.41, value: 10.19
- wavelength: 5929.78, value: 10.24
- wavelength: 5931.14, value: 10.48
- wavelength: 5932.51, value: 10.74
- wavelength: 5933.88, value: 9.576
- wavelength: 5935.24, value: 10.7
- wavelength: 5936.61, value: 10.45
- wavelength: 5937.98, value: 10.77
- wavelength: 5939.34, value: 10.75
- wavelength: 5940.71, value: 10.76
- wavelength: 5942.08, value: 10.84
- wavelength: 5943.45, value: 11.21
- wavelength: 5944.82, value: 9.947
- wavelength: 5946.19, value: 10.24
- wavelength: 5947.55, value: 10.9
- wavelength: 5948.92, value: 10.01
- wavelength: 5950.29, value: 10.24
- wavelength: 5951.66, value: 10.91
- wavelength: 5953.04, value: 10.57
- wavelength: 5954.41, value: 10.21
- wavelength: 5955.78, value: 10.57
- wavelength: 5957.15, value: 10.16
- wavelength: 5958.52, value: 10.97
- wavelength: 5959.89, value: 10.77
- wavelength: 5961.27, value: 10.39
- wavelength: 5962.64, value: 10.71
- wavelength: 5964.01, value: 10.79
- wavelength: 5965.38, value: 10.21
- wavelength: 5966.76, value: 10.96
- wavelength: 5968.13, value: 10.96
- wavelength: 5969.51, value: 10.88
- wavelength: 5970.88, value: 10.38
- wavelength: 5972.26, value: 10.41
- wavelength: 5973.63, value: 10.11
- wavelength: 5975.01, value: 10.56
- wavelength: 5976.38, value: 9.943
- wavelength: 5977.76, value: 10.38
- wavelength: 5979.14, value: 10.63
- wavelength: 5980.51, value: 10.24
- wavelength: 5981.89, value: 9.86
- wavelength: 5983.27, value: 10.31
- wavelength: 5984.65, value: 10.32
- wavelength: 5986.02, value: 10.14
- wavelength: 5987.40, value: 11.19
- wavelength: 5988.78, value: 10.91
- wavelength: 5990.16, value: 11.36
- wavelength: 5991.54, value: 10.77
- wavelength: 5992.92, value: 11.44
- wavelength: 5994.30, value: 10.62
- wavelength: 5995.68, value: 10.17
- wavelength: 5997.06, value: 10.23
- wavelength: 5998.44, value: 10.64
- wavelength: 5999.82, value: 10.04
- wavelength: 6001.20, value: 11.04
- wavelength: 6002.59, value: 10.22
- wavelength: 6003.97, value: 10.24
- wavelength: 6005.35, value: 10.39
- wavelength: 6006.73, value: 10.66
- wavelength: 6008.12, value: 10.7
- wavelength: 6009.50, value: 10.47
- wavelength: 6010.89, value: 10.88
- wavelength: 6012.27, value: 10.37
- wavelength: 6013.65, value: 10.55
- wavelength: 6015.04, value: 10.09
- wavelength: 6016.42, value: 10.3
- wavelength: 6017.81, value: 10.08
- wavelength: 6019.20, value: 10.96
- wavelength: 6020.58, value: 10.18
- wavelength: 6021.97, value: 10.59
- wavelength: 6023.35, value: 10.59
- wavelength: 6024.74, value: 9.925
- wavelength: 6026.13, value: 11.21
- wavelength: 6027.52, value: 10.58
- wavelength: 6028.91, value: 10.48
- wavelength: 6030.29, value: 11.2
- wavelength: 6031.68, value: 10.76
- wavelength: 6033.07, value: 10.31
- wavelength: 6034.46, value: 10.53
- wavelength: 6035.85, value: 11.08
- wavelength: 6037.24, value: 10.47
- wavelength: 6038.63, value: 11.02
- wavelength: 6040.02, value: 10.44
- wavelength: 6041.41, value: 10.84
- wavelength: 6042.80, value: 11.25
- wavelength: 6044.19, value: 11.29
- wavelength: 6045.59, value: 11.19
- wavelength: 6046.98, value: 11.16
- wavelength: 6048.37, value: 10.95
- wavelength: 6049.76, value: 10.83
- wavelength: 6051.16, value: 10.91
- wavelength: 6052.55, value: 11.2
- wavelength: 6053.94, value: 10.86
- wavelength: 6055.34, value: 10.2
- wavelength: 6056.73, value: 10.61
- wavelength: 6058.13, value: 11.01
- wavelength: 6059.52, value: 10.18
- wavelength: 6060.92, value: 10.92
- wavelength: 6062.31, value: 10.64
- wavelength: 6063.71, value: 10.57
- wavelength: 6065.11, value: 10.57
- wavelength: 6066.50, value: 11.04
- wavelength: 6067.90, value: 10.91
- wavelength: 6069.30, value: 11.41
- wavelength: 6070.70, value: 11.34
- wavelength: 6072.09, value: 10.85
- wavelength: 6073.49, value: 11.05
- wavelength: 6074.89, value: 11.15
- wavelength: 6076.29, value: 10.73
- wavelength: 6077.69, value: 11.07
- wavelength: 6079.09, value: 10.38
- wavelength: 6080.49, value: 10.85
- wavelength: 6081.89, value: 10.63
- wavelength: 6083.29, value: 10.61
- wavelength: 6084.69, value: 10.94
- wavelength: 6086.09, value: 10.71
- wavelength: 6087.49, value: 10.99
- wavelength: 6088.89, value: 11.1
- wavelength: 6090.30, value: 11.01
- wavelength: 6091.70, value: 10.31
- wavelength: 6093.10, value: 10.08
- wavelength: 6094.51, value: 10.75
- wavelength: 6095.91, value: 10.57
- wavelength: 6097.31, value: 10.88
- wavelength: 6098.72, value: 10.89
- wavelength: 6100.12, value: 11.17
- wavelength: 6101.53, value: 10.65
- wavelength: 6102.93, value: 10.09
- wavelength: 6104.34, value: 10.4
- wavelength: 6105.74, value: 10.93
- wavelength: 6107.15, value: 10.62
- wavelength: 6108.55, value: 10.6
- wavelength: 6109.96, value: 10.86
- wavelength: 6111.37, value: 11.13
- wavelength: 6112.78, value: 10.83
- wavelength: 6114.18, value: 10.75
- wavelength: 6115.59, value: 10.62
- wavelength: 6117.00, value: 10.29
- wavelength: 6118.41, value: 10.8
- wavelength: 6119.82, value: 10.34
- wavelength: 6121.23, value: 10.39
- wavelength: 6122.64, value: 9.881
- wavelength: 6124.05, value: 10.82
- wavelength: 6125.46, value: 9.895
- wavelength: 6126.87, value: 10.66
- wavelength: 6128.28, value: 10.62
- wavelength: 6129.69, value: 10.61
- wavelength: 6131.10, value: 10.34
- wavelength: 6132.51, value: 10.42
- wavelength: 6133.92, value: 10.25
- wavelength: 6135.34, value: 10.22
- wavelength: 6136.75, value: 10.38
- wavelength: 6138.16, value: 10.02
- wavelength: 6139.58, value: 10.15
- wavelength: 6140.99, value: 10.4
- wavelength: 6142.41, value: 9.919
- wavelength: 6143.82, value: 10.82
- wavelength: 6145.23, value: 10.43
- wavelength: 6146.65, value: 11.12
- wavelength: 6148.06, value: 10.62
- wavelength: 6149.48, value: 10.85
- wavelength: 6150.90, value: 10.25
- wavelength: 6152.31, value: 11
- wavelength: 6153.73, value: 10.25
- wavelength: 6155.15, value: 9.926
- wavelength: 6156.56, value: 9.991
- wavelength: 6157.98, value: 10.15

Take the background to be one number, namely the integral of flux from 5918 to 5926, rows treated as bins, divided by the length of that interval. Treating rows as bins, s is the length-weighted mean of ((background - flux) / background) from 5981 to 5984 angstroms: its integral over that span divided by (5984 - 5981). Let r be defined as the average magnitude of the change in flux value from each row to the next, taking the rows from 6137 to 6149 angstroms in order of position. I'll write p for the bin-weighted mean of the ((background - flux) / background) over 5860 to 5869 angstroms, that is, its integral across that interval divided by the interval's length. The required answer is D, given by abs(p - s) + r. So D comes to 0.50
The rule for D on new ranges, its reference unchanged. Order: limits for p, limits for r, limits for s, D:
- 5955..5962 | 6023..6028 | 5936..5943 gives 0.88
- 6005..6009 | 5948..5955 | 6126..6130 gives 0.40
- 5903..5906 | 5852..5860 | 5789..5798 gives 0.42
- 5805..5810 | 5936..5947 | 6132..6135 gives 0.43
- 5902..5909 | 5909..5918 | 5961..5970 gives 0.62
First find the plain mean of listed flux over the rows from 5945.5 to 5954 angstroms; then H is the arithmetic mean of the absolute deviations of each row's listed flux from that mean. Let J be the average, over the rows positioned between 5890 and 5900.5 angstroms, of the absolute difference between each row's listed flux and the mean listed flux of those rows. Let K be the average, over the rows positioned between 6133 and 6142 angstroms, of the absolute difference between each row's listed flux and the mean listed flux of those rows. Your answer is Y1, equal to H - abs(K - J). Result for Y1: 0.01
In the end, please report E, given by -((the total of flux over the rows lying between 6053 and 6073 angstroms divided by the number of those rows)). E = -10.79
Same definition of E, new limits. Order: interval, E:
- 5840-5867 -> -10.42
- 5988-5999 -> -10.77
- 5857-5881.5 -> -10.32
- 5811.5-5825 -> -11.03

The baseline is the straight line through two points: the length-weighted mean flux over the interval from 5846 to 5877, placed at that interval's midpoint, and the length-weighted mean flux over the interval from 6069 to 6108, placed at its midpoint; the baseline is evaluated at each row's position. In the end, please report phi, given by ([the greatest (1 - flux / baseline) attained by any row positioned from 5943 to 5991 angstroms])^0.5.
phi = 0.26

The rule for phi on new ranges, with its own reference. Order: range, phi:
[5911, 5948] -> 0.30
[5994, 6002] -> 0.23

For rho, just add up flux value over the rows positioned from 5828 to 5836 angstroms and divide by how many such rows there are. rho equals 11.1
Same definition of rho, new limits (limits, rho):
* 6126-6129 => 10.6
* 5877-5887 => 10.3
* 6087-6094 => 10.7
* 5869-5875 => 10.6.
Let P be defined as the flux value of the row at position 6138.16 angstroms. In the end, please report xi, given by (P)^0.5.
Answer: 3.17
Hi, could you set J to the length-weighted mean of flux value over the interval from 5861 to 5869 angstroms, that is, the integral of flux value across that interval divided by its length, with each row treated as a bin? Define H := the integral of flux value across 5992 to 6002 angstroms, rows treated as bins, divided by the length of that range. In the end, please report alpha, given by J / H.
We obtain 0.94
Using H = 10.6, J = 10.0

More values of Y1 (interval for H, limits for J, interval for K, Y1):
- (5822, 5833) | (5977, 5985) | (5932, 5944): 0.09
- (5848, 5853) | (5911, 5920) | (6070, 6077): 0.08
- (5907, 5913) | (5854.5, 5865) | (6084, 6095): 0.45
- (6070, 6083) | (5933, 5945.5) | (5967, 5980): 0.11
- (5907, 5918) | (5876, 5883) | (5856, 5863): 0.36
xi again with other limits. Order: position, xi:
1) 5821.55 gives 3.44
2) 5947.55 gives 3.30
